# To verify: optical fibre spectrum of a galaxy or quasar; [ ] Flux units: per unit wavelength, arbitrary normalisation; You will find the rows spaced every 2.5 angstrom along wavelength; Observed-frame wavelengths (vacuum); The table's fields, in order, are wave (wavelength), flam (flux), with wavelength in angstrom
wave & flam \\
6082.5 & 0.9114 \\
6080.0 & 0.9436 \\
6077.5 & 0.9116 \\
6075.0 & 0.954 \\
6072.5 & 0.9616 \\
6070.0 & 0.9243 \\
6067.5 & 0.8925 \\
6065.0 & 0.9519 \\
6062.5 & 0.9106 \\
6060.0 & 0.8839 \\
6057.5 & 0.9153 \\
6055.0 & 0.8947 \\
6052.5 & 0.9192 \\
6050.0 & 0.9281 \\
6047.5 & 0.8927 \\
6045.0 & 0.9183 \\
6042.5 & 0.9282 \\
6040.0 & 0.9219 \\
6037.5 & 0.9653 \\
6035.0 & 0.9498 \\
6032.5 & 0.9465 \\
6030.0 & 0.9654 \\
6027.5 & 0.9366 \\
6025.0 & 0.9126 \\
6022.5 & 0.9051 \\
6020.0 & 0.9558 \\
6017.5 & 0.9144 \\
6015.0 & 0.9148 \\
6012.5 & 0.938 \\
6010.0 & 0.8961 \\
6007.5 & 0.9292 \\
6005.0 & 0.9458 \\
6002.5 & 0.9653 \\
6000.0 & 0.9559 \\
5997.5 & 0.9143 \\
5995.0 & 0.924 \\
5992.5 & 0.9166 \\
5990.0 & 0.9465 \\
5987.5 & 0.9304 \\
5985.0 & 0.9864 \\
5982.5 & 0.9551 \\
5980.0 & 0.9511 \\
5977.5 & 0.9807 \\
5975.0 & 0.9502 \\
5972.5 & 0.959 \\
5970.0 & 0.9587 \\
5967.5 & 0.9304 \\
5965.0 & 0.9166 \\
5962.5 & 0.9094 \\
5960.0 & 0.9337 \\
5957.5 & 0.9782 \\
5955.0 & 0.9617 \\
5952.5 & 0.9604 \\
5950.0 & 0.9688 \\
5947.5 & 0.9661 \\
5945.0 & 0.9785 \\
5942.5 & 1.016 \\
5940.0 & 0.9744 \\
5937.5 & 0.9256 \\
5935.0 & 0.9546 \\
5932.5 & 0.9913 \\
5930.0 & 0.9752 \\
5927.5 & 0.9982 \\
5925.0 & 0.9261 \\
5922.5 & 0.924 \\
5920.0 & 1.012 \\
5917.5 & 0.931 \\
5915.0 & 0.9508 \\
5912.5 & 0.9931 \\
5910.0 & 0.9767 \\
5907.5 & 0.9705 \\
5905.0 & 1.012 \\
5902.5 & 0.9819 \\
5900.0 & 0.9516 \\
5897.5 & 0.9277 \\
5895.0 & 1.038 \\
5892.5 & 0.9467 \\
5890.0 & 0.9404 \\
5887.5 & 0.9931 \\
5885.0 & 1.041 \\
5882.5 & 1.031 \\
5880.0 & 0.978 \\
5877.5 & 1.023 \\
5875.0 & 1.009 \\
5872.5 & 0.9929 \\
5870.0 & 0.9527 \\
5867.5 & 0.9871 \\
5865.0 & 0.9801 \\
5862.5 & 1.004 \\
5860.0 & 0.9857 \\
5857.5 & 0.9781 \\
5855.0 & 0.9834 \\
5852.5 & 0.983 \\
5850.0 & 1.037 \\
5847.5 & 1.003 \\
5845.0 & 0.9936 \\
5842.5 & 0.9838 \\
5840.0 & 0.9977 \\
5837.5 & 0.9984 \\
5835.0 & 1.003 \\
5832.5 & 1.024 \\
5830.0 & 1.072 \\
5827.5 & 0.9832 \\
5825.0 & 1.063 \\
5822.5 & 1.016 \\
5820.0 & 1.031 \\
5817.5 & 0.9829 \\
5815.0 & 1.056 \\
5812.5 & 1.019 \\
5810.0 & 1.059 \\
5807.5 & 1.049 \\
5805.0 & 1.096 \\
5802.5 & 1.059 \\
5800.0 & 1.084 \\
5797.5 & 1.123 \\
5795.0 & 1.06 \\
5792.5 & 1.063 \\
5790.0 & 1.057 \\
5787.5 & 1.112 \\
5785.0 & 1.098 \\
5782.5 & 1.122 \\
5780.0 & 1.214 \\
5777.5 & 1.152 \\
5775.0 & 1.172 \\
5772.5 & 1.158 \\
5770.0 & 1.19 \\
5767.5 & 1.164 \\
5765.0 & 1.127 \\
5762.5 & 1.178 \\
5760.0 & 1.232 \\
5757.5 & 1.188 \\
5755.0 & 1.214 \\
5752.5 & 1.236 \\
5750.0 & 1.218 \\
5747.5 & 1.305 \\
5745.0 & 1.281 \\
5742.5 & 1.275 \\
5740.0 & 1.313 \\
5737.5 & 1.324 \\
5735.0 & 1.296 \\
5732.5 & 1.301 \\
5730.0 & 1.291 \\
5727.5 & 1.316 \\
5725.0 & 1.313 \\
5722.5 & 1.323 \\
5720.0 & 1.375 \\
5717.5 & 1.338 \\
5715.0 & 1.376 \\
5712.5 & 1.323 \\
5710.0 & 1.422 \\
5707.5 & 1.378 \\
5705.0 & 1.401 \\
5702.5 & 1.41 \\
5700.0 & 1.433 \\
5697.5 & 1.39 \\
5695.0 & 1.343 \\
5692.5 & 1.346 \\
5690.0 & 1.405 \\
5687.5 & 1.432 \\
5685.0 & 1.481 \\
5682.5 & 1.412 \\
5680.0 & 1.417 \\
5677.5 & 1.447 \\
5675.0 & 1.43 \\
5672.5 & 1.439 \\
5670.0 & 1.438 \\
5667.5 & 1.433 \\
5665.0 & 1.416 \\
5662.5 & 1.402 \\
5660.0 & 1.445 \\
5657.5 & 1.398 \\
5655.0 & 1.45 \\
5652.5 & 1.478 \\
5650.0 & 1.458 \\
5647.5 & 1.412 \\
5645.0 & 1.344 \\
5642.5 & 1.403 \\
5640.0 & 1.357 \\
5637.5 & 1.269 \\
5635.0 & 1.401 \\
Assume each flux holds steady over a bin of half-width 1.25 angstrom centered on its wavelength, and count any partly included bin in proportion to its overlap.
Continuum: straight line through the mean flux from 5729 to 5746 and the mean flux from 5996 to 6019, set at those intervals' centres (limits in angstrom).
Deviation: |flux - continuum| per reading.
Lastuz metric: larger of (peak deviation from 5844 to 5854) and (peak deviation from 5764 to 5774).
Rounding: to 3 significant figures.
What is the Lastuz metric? 0.158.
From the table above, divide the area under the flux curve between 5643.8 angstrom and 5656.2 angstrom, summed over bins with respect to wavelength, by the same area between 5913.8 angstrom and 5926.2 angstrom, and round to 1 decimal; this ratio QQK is 1.5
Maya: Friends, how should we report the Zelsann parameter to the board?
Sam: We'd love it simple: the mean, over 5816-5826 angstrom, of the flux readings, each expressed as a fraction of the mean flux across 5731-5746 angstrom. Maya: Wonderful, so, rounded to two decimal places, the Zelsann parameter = 0.79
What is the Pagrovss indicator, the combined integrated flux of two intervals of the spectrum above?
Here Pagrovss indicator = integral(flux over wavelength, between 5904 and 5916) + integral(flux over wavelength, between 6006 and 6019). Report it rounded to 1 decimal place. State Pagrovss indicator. 23.7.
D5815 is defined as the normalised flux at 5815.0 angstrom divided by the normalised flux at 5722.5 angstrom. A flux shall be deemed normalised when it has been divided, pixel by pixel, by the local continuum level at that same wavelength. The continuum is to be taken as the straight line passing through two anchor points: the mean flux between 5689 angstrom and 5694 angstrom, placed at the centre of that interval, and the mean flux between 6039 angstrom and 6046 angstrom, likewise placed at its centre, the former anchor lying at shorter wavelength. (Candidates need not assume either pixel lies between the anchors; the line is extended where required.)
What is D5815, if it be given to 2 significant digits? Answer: 0.88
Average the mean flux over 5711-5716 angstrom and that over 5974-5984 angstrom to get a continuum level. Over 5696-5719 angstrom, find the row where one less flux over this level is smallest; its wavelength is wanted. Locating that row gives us 5700.0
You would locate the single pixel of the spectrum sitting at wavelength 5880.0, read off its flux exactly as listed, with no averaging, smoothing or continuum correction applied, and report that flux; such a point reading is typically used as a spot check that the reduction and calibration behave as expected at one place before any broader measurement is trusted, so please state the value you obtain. 0.978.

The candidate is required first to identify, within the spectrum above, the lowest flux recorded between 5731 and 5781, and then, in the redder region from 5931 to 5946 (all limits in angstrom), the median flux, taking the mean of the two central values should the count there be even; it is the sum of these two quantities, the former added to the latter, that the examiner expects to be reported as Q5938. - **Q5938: 2.10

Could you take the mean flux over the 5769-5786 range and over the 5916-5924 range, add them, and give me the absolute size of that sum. 2.11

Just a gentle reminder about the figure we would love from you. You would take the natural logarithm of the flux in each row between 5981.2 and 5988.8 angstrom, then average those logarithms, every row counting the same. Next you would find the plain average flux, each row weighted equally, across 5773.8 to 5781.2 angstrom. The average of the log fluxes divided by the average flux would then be -0.037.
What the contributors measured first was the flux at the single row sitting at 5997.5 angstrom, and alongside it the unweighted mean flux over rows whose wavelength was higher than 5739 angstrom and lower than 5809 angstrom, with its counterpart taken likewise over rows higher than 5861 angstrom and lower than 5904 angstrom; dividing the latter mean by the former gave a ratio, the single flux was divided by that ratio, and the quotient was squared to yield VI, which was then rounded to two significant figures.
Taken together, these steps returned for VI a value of 1.2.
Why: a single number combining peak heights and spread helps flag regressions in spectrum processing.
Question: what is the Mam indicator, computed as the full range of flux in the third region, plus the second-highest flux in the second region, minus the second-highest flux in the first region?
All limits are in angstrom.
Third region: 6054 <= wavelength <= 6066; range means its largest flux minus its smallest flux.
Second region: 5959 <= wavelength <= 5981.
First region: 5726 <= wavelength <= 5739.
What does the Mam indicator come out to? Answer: -0.29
